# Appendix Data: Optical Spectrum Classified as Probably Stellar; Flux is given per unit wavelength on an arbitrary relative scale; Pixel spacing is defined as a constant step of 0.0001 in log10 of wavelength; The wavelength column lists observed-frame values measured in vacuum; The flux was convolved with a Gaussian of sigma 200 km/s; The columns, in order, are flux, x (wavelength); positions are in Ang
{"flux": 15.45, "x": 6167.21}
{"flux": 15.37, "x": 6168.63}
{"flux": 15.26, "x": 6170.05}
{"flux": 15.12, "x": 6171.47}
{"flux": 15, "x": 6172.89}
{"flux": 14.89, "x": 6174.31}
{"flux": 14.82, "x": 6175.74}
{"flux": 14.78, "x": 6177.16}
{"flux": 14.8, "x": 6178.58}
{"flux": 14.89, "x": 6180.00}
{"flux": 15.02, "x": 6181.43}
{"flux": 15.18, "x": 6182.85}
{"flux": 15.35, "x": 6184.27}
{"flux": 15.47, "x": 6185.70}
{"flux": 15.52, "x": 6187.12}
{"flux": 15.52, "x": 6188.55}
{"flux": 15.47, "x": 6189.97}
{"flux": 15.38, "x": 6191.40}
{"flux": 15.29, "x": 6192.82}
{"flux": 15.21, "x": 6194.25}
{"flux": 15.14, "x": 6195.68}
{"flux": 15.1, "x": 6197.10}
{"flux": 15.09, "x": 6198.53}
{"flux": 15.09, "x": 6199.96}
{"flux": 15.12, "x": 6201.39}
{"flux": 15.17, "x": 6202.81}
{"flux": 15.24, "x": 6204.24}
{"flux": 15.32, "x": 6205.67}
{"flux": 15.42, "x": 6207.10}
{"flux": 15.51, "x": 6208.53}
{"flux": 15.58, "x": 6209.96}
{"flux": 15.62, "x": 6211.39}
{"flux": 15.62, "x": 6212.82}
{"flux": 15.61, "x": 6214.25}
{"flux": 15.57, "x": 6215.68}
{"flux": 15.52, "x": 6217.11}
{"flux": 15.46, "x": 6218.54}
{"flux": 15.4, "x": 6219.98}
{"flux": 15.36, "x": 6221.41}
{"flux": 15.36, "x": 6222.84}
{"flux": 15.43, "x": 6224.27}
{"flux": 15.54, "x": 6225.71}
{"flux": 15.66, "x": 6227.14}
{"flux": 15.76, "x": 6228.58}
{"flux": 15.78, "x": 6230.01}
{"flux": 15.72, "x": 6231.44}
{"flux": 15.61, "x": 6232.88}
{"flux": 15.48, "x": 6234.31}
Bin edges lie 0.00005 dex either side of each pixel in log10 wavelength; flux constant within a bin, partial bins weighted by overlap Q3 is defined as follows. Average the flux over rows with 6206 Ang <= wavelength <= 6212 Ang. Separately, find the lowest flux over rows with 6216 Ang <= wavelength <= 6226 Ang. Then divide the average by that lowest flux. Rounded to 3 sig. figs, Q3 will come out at 1.01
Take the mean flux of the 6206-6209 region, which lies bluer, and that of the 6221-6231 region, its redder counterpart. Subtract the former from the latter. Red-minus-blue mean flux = 0.1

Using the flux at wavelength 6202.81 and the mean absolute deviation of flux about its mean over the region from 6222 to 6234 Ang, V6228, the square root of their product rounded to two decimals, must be 1.37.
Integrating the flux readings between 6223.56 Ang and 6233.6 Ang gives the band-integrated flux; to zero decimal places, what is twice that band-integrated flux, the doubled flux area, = 314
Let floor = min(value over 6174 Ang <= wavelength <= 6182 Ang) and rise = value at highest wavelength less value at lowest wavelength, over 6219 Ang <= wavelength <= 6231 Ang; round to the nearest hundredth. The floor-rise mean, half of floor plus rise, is 7.58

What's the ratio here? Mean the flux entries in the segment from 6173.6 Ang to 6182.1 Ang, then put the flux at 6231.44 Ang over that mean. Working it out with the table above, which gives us 1.06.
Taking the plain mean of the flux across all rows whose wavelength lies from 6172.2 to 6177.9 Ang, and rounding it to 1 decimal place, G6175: 14.9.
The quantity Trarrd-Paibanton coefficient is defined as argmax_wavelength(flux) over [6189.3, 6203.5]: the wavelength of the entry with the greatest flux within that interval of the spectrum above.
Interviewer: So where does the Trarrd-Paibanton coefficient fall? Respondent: 6189.97 Ang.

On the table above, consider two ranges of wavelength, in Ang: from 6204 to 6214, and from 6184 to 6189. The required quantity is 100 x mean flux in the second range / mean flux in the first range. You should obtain 100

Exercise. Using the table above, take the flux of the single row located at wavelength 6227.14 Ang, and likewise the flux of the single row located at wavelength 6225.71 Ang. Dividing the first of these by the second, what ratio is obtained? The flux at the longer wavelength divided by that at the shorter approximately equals 1.01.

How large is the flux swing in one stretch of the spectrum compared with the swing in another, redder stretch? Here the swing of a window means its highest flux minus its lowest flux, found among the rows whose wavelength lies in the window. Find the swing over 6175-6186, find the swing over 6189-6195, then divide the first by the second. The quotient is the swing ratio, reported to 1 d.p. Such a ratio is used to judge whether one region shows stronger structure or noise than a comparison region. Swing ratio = 2.7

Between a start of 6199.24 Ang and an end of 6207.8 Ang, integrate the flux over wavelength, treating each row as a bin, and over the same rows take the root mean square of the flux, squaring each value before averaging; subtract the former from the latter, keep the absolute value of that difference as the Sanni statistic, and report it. 115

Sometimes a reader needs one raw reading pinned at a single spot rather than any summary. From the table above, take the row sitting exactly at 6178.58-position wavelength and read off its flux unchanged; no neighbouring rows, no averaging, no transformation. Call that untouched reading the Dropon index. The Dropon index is 14.8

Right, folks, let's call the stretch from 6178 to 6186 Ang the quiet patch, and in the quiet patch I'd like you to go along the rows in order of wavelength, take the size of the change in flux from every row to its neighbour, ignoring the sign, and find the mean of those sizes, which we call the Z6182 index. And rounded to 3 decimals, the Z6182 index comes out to 0.134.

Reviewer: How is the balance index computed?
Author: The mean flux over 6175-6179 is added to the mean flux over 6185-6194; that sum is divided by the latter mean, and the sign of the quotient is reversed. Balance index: -1.96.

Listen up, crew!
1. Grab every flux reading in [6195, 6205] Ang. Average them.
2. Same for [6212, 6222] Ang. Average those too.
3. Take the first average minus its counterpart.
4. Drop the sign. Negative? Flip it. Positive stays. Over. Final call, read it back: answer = 0.37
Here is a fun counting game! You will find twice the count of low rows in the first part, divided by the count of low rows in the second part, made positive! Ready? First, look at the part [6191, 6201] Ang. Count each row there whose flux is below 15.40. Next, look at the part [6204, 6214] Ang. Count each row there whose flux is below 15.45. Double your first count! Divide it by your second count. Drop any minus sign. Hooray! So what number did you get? 4.7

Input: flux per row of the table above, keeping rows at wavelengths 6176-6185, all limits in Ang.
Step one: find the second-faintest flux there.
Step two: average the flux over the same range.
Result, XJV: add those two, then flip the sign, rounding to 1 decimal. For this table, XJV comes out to -29.8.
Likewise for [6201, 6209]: -30.5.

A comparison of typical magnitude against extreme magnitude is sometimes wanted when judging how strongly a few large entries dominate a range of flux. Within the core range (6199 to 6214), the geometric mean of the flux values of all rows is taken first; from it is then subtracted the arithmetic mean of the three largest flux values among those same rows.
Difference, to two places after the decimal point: -0.24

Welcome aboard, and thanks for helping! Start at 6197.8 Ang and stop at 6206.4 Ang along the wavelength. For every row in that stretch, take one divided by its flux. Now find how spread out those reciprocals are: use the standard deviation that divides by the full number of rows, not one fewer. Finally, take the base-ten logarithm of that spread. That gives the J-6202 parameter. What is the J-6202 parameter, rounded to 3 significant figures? -3.44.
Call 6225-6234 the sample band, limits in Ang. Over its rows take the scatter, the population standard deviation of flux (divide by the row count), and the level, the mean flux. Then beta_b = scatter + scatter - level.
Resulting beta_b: -15.51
